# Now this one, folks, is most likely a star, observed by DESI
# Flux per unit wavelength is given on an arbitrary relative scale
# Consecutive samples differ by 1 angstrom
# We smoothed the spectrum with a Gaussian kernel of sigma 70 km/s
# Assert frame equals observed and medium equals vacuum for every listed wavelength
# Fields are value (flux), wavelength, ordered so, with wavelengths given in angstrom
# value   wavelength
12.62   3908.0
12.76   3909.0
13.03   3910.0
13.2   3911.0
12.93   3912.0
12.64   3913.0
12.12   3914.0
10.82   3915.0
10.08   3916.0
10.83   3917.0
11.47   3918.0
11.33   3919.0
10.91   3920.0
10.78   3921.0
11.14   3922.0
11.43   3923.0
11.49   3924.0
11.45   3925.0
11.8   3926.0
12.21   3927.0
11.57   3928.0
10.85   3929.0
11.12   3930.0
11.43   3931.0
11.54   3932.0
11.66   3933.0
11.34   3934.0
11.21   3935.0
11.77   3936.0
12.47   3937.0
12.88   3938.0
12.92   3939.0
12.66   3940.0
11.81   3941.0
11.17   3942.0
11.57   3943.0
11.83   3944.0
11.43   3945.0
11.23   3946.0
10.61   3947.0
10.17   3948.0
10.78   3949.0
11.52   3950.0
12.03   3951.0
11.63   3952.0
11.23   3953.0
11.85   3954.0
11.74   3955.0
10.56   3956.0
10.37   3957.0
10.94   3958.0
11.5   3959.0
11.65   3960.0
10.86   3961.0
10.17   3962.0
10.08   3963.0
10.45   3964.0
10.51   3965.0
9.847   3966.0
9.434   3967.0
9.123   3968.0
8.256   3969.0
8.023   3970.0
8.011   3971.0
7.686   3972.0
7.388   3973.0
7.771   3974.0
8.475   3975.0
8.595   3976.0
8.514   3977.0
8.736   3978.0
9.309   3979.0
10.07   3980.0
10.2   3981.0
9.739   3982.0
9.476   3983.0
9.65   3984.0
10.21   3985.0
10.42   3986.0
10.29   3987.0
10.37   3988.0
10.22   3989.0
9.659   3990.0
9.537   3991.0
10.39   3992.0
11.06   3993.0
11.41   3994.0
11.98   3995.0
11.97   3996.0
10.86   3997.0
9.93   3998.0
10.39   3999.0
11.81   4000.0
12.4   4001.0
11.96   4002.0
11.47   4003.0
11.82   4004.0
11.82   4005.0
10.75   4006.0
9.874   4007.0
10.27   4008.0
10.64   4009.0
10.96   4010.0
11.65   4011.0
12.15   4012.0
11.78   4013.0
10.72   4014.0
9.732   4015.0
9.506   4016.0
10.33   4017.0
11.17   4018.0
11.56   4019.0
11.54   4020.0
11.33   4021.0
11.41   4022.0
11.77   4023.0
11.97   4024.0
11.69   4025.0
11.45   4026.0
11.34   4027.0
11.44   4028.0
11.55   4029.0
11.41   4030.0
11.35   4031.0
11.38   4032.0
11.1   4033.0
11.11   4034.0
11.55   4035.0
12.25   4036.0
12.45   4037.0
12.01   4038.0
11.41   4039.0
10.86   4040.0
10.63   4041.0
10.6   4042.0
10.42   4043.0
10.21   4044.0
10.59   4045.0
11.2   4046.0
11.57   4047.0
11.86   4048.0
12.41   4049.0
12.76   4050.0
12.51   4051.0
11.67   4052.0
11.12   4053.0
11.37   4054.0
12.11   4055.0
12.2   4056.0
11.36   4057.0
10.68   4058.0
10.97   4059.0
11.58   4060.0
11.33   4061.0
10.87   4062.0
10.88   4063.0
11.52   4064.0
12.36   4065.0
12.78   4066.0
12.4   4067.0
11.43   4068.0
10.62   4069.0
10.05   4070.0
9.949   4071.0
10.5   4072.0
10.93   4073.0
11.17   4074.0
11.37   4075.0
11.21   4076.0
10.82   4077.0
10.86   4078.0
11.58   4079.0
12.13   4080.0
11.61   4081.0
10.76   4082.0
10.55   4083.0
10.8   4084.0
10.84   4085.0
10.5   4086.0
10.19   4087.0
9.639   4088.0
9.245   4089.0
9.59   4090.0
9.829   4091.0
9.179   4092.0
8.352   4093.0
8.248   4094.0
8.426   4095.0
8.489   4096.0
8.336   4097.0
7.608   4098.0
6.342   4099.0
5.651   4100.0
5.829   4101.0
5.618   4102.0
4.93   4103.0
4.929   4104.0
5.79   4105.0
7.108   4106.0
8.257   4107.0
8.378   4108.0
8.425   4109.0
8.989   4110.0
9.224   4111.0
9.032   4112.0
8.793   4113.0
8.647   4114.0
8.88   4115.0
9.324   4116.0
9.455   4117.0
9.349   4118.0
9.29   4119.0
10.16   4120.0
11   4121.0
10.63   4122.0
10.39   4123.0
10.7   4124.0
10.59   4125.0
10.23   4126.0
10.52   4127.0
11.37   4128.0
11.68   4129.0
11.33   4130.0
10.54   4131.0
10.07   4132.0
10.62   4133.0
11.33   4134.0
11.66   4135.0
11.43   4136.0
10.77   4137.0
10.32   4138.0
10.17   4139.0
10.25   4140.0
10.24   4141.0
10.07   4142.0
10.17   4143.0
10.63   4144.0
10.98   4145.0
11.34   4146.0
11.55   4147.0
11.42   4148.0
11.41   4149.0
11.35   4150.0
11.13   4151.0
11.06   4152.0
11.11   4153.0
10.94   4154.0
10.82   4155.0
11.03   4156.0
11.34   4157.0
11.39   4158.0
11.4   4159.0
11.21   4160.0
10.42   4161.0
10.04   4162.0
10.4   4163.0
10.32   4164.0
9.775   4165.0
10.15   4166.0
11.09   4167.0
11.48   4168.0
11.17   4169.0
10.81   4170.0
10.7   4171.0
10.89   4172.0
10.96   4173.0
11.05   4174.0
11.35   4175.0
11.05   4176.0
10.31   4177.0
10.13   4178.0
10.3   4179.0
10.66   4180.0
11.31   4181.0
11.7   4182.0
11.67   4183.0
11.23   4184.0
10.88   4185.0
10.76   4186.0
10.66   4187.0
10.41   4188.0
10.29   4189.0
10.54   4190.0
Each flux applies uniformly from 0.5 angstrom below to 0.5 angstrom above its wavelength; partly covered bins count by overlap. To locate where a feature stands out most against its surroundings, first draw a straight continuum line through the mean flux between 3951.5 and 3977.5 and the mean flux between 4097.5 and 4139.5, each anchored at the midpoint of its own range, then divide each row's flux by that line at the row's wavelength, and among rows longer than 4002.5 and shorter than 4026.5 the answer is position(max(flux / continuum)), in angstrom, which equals 4012.0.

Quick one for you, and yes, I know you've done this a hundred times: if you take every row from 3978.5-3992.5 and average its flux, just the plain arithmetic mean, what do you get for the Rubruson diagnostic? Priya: 10.0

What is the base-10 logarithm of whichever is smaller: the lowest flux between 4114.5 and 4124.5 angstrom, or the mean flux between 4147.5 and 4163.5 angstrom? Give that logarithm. 0.95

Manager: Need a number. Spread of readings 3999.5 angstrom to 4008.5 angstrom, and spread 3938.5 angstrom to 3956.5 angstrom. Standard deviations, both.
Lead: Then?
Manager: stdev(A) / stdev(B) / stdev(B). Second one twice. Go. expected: 1.8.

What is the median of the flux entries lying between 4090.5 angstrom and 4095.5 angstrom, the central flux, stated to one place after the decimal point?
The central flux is 8.4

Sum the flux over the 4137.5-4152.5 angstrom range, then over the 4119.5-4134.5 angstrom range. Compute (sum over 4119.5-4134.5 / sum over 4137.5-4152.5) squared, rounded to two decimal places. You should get 0.99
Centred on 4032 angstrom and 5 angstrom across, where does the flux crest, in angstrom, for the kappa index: 4030.0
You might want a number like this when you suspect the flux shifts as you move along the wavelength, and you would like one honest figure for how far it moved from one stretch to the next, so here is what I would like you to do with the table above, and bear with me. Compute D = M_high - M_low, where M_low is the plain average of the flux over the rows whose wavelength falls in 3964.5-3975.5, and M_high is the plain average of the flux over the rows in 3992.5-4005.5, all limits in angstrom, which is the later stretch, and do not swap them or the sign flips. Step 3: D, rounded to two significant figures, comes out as 2.9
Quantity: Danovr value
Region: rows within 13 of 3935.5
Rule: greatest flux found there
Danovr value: 12.92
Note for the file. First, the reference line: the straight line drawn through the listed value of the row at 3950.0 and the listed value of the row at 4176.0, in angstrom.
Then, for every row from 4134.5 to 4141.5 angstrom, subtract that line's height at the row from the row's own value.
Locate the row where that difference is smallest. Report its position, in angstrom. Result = 4139.0 angstrom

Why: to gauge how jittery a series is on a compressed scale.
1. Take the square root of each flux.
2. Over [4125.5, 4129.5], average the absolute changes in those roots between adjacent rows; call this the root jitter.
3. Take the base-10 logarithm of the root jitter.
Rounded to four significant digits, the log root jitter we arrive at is -1.136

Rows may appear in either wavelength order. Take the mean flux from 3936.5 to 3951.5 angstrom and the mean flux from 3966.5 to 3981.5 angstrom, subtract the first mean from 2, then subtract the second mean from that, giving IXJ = -18.3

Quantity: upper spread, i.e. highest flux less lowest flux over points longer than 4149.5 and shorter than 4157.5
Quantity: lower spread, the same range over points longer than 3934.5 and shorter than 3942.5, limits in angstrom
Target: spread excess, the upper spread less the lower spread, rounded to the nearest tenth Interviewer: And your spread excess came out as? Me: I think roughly -1.2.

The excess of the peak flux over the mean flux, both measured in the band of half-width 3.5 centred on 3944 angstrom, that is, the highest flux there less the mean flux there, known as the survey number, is 0.5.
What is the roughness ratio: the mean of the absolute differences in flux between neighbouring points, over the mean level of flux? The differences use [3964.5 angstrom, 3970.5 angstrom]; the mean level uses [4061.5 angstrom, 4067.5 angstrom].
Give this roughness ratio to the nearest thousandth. 0.042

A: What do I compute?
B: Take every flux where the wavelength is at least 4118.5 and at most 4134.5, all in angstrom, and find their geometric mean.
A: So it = 10.64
